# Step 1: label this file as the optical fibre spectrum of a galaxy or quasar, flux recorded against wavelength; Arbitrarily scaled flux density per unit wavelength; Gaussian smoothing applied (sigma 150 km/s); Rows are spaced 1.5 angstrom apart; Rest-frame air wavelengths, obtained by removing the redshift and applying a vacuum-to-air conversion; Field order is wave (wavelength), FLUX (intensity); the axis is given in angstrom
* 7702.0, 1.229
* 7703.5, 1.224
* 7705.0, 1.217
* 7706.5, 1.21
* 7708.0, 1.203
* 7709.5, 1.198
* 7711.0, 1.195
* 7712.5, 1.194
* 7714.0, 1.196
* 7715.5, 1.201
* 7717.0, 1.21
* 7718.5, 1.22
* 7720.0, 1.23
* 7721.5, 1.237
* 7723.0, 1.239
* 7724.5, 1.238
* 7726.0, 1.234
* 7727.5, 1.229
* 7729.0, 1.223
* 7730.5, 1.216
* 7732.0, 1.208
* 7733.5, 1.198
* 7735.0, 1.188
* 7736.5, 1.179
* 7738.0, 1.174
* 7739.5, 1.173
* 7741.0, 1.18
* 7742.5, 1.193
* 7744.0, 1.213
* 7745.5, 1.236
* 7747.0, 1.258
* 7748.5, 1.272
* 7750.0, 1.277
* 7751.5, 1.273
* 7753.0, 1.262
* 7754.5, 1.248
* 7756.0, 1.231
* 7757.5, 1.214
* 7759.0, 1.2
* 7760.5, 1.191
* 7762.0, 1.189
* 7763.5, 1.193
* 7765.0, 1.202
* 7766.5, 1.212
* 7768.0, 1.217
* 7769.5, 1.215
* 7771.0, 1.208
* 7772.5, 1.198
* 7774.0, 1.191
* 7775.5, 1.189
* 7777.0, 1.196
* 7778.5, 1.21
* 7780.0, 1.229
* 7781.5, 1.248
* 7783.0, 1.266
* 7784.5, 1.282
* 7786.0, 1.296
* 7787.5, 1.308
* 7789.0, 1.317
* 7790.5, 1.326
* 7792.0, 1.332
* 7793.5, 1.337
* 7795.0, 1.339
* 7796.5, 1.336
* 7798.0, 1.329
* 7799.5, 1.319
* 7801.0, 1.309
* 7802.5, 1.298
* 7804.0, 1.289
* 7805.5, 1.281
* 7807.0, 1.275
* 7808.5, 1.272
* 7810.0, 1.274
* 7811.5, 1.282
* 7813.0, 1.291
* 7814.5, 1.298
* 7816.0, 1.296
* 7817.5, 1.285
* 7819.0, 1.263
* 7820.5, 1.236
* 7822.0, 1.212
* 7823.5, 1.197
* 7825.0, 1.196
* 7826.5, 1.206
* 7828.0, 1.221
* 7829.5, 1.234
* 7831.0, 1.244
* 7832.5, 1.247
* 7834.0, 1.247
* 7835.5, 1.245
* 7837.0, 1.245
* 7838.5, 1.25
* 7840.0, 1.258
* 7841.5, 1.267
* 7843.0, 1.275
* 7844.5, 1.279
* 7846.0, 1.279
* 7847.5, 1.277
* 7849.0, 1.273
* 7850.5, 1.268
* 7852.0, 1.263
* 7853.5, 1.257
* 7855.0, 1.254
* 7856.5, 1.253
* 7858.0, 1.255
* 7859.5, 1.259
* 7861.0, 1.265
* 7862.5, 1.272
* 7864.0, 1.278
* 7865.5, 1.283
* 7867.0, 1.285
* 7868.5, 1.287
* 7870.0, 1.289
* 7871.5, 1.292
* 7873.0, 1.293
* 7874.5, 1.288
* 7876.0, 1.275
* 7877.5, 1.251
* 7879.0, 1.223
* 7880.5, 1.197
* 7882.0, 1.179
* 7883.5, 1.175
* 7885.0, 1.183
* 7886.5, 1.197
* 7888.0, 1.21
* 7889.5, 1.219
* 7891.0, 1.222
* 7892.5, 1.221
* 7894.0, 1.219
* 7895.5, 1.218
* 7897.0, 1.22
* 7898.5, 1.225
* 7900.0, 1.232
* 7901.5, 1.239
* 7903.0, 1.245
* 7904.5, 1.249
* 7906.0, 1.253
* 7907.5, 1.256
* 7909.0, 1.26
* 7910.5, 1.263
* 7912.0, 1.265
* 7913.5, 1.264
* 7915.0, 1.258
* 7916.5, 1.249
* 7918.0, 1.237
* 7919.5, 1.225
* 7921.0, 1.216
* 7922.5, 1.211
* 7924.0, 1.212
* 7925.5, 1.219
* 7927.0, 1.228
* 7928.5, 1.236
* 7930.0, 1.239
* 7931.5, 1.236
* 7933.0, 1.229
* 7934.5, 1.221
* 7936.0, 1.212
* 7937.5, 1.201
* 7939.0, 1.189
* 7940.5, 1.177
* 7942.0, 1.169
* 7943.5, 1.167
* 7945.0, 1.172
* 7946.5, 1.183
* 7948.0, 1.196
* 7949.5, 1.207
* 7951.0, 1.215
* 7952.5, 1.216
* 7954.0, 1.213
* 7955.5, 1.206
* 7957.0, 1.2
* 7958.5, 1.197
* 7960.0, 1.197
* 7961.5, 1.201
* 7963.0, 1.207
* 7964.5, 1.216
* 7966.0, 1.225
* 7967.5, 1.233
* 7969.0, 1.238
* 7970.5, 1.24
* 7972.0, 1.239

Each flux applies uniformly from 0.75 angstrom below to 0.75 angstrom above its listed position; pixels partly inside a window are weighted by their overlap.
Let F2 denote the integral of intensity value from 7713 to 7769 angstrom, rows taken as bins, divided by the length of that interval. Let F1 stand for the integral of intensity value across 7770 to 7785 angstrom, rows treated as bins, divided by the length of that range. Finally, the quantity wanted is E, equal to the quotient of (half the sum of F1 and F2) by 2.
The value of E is 0.610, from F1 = 1.22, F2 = 1.22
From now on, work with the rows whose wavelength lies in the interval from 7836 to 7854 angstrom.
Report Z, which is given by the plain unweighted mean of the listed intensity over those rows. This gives 1.266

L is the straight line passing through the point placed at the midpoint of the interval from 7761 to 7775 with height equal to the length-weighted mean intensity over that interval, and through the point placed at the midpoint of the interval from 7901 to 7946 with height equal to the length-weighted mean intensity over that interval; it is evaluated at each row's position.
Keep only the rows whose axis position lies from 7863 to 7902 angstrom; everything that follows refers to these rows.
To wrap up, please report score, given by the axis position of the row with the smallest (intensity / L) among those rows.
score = 7883.5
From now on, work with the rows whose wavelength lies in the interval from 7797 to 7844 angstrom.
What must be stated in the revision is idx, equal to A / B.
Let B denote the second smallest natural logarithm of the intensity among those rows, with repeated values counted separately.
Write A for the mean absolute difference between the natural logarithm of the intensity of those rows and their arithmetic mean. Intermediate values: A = 0.022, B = 0.18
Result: 0.125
